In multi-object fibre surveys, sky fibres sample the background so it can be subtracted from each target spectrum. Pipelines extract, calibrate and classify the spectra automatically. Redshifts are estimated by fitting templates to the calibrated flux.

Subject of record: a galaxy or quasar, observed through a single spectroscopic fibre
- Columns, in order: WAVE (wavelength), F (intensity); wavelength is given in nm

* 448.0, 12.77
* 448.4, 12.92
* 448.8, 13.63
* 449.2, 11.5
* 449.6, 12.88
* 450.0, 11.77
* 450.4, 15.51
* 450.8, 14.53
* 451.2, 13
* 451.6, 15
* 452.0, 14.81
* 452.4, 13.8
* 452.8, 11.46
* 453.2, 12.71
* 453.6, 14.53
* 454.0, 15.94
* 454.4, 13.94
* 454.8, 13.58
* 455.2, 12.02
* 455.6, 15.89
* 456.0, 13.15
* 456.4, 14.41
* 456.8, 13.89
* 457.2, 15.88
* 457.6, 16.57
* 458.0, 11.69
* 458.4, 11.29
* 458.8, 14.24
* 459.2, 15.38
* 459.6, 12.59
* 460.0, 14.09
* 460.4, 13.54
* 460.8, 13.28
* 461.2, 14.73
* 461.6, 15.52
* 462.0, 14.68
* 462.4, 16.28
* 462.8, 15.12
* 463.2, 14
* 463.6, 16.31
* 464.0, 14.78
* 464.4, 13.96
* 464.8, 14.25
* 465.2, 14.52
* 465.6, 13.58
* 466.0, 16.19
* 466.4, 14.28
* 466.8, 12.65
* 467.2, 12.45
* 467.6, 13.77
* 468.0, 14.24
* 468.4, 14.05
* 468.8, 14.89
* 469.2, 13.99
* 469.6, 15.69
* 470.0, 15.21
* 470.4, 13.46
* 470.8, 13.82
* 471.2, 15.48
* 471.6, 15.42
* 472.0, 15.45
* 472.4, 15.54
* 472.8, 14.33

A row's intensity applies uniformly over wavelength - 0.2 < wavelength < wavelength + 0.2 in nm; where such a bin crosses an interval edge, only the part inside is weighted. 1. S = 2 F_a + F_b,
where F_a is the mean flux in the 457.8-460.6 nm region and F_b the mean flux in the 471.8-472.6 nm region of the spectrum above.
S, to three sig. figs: 42.0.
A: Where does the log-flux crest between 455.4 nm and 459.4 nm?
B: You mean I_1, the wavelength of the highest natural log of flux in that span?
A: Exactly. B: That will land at 457.6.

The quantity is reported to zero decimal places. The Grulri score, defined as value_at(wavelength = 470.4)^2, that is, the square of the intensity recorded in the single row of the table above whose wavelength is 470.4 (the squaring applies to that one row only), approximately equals 181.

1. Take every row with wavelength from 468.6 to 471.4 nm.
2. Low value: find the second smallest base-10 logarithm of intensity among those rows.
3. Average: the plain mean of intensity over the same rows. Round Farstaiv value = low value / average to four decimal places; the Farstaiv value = 0.0779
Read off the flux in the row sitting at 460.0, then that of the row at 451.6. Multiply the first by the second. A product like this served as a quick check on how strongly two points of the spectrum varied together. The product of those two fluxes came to 211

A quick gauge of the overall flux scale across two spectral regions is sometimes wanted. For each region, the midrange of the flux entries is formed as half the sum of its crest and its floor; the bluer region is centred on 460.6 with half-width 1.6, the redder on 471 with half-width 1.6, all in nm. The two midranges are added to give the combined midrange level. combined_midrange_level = 28.6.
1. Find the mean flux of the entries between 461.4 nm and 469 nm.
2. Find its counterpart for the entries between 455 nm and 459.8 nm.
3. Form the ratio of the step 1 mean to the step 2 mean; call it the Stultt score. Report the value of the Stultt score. 1.04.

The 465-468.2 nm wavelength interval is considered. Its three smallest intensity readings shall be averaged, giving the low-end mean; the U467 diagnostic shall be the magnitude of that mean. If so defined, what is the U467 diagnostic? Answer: 12.9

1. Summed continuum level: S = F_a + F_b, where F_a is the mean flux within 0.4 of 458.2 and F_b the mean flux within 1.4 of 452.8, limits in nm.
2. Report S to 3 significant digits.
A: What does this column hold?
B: 25.5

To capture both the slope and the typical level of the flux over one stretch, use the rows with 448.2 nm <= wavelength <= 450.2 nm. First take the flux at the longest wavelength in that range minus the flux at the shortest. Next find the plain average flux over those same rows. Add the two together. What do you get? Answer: 11.4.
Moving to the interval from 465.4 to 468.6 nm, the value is 14.4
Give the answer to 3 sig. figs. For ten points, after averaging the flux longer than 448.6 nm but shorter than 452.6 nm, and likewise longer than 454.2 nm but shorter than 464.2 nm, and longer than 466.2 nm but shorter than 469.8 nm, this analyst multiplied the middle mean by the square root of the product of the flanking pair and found 197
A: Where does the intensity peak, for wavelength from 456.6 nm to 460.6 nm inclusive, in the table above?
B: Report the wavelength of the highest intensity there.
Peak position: 457.6 nm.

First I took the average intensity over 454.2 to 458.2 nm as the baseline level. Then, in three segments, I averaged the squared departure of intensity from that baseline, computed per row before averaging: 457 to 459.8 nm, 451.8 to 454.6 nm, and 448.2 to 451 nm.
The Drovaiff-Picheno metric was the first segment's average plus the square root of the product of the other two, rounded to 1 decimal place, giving 6.0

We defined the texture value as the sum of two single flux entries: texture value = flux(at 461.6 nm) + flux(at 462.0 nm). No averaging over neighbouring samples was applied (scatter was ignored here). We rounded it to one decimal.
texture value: 30.2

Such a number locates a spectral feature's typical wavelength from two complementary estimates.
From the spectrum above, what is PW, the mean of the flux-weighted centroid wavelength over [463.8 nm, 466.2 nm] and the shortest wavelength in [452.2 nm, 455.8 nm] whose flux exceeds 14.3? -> 459.31 nm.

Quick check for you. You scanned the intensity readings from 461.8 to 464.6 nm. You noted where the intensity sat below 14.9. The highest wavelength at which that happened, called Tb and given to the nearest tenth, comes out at 464.4 nm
